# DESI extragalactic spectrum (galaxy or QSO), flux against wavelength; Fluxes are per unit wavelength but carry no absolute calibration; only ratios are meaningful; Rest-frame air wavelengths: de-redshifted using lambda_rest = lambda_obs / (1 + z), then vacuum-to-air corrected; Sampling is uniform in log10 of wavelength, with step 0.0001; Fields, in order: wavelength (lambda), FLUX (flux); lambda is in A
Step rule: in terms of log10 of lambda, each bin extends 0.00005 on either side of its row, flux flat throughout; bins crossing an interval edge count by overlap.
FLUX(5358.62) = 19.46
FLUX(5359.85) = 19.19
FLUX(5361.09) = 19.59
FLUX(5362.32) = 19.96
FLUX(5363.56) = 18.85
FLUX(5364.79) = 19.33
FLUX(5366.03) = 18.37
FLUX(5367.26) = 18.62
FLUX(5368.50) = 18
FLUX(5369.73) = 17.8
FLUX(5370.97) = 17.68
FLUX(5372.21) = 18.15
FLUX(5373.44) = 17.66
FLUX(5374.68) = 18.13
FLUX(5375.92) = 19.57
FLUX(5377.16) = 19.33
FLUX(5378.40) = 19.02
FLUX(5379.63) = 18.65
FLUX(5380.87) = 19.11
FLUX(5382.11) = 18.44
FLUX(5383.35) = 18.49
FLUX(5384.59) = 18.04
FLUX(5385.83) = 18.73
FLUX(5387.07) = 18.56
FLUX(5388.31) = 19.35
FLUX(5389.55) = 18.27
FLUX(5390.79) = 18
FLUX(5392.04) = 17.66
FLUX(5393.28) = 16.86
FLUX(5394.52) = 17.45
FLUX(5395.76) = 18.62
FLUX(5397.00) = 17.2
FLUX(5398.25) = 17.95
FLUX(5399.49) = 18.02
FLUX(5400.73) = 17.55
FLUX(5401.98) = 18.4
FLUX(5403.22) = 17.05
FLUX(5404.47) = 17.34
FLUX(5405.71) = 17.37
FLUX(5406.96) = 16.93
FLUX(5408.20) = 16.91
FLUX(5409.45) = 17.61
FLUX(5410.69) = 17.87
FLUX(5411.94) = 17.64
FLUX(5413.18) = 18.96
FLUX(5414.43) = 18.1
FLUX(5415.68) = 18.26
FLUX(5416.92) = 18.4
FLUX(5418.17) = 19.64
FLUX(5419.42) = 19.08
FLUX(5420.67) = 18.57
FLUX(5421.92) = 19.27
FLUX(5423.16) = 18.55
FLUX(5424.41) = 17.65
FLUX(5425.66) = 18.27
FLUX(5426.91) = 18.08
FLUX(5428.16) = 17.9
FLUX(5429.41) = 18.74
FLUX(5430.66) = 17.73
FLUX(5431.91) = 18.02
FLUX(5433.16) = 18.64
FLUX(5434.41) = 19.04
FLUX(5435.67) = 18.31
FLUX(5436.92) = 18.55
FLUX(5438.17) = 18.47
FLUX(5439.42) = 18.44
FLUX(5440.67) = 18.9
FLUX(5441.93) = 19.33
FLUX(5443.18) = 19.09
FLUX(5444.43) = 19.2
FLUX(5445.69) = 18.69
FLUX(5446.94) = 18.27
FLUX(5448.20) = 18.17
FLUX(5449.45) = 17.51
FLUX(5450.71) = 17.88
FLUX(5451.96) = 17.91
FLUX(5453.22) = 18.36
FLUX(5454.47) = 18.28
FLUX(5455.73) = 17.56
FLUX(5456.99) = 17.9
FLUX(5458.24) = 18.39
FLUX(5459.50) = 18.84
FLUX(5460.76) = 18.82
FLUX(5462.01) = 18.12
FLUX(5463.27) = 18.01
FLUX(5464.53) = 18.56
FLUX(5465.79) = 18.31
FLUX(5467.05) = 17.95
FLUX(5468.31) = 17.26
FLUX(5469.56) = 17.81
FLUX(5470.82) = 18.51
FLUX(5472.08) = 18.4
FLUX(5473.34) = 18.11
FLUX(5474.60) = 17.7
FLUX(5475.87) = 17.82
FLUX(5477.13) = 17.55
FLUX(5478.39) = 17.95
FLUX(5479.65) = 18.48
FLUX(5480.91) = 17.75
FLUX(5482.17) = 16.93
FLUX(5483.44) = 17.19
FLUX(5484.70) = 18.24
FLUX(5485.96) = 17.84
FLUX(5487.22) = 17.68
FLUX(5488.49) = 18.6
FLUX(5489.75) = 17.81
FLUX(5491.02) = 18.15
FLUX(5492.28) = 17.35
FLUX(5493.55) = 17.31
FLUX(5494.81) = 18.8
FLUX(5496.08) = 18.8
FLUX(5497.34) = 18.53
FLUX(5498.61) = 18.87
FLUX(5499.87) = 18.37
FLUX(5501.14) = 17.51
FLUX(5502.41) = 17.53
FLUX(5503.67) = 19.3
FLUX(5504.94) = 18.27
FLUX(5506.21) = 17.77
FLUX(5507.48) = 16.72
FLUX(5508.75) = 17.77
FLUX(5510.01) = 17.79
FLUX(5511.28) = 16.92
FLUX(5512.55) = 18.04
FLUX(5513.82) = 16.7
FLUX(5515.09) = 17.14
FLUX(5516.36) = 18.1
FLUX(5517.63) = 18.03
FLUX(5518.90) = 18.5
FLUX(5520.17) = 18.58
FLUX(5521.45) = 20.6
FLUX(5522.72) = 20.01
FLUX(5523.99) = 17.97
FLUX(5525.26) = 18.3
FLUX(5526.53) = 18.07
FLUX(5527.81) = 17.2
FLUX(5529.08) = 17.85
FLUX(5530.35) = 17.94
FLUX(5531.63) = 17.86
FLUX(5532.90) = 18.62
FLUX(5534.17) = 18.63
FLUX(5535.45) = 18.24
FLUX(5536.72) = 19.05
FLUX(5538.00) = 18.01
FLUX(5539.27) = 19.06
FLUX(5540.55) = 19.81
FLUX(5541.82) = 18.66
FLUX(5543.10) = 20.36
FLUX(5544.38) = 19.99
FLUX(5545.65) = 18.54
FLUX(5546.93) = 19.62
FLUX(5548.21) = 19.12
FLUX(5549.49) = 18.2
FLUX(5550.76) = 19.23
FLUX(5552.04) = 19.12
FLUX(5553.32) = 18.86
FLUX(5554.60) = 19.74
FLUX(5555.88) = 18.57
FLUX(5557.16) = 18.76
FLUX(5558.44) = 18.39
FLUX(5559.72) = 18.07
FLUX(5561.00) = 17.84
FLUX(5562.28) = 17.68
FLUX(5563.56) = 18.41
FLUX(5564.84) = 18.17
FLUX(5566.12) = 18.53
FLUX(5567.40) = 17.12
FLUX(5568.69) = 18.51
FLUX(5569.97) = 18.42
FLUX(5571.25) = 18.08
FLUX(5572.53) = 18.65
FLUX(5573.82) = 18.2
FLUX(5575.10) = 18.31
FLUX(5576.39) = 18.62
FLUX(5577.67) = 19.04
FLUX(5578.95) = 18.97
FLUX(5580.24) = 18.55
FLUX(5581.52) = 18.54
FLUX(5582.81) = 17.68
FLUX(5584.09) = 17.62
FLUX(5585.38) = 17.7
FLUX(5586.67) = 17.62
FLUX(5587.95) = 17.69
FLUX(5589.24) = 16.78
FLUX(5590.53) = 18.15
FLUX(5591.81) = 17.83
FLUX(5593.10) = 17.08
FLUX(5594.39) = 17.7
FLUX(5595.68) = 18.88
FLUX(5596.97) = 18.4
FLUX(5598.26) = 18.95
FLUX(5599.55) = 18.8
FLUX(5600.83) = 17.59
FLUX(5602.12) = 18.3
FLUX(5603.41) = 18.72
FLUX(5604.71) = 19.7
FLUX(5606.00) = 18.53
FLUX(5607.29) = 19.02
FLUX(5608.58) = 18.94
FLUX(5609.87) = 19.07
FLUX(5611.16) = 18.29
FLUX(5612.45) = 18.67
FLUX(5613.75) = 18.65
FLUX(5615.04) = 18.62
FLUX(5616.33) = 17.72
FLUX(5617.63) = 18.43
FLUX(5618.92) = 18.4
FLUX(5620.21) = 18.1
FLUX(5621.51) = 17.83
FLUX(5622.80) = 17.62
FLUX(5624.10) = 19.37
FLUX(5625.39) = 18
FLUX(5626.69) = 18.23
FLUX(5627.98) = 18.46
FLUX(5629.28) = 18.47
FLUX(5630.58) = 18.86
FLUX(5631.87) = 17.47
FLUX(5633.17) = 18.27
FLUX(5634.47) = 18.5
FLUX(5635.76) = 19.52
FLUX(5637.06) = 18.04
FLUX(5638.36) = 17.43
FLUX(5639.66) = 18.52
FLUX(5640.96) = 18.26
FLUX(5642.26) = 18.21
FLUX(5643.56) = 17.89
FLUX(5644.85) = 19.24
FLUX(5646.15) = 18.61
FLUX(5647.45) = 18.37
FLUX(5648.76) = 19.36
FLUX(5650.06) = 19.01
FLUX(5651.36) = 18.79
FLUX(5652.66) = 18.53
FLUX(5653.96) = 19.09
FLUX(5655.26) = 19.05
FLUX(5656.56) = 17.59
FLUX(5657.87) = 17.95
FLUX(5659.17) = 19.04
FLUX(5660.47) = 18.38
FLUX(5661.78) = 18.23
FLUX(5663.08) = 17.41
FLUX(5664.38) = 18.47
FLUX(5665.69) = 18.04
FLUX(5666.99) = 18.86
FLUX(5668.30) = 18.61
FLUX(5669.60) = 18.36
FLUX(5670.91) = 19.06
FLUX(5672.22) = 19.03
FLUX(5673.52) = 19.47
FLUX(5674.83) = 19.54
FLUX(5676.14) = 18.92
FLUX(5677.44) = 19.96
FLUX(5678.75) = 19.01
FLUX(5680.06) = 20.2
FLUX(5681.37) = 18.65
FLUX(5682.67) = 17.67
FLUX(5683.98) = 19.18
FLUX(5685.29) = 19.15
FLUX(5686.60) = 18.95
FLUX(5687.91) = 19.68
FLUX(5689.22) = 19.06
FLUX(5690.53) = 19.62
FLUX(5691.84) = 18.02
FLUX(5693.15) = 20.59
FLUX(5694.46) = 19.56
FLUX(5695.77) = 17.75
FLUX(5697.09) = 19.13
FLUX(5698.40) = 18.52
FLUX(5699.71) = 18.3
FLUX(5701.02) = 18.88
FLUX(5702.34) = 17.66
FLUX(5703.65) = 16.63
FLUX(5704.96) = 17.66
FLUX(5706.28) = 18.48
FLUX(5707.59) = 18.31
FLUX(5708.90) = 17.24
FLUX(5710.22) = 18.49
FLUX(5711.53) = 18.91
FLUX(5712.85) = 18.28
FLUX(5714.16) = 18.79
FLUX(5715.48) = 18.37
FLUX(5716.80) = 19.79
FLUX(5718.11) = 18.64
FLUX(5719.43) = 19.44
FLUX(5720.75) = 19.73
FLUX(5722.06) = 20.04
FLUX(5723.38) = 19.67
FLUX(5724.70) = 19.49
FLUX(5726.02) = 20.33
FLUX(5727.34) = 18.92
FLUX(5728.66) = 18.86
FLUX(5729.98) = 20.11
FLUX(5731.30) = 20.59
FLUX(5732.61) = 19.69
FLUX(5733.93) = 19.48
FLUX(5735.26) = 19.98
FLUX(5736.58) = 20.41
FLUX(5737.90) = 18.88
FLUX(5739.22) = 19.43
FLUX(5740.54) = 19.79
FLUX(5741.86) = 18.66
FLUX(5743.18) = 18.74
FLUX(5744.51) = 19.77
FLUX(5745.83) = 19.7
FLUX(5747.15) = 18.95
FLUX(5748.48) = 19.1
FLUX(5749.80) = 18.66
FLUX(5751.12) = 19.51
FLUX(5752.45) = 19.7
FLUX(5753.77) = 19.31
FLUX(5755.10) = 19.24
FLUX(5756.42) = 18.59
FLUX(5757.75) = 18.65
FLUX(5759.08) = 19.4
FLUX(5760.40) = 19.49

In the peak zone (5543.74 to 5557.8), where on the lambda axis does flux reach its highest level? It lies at 5544.38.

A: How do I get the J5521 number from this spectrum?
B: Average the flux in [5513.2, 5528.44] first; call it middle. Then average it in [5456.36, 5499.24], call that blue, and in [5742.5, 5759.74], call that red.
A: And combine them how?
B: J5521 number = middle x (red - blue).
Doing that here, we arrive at 20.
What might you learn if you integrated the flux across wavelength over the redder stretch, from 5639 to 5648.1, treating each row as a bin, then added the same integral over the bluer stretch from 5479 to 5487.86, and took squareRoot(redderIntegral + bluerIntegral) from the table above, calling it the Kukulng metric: 18.0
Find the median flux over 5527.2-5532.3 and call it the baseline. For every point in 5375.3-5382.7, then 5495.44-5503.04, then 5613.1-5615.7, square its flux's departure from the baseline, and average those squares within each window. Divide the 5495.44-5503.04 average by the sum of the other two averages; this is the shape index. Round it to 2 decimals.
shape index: 0.23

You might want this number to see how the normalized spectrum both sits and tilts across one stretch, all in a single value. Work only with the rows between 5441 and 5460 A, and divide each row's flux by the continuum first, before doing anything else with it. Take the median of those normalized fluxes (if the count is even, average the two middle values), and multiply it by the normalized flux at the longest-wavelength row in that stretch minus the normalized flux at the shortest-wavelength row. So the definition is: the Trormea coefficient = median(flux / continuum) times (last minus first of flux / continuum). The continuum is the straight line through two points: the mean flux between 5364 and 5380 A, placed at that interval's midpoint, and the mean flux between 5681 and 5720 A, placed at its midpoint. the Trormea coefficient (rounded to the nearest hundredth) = -0.03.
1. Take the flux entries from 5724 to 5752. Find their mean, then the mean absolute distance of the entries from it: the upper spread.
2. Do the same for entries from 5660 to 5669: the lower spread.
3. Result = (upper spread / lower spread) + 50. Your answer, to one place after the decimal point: 51.4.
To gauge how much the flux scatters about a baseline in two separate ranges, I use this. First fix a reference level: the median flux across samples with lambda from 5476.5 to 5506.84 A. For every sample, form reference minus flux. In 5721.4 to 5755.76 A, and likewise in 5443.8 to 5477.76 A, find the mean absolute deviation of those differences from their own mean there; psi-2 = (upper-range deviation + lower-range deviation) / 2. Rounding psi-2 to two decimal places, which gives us 0.40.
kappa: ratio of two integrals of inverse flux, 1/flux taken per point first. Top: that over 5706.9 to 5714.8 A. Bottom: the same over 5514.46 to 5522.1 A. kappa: 1.04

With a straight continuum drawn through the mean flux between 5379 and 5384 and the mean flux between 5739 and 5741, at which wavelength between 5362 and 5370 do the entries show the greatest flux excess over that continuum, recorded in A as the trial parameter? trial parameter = 5362.32 A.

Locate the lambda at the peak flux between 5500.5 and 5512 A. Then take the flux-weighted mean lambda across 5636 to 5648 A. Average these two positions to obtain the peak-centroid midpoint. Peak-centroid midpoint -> 5573.0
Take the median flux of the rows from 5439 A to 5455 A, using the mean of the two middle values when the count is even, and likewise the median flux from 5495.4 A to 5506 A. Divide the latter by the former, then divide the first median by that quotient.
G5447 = 18.3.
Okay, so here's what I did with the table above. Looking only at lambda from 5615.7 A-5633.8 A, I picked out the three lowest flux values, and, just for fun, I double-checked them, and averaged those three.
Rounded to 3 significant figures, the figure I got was 17.6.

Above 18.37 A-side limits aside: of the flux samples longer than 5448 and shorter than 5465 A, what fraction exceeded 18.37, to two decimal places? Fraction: 0.29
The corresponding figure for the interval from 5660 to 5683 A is 0.72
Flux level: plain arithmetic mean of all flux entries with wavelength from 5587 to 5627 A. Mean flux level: 18.3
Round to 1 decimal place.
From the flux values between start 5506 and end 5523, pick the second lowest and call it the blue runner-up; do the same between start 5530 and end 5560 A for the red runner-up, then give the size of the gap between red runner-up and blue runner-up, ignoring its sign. 1.2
